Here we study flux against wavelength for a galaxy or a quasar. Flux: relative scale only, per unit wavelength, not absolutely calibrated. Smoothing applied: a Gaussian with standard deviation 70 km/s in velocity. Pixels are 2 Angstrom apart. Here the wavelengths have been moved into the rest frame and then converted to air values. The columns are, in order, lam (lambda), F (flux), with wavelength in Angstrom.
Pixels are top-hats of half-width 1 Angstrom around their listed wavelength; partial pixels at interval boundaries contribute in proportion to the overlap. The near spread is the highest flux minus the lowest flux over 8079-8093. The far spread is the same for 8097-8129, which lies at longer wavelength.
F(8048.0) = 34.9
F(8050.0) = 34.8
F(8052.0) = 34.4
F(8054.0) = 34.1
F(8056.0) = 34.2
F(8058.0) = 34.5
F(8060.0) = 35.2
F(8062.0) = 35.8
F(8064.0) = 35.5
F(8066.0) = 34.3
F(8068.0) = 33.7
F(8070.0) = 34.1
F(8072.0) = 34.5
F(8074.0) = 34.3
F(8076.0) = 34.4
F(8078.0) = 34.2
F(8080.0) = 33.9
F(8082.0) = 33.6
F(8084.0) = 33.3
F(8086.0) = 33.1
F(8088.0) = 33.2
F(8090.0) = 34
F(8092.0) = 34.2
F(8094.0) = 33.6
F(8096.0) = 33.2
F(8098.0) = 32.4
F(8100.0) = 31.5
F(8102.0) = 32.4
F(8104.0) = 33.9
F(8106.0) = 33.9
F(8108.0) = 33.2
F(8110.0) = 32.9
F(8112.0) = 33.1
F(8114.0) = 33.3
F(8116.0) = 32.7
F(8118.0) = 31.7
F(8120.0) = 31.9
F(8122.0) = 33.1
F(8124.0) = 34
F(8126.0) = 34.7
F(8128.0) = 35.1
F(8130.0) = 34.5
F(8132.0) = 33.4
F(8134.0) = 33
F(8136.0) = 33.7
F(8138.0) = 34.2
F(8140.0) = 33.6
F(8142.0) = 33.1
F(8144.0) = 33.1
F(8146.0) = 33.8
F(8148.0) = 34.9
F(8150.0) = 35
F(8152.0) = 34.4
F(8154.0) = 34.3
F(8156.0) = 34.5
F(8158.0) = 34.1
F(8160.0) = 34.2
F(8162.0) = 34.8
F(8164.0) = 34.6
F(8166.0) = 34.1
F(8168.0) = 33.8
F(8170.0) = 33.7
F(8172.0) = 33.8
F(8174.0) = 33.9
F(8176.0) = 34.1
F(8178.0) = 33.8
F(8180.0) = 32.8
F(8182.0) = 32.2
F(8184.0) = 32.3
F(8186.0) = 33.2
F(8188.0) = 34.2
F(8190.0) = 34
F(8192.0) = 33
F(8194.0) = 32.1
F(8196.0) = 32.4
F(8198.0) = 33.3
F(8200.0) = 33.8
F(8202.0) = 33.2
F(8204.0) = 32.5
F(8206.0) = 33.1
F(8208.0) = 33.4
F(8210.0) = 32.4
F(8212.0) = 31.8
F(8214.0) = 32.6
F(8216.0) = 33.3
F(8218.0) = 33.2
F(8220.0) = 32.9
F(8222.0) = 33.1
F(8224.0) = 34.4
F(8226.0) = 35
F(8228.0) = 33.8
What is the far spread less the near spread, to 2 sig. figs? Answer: 2.5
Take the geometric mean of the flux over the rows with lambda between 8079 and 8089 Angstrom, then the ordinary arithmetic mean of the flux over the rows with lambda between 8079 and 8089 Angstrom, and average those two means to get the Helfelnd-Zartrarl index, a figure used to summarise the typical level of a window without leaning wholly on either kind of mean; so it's 33.4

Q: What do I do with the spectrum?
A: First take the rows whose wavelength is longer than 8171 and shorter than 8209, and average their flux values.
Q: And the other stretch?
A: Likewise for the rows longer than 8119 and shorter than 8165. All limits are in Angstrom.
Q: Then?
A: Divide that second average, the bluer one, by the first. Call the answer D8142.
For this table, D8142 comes 1.02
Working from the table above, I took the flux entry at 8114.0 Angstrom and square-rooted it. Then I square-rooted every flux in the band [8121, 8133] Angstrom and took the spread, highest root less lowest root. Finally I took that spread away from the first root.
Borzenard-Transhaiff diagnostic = 5.60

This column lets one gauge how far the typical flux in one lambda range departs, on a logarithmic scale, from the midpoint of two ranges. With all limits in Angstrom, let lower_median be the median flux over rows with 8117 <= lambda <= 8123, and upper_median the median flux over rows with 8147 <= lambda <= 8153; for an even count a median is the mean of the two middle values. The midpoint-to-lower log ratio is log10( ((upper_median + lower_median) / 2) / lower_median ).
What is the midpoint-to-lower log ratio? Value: 0.020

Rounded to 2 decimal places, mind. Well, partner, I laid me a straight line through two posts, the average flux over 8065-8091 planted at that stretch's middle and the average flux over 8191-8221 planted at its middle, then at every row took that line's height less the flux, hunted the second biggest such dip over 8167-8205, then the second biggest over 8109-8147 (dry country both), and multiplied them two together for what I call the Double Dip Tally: 1.42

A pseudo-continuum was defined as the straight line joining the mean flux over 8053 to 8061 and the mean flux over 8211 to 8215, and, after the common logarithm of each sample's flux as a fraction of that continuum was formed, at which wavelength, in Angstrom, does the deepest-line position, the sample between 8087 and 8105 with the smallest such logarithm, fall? 8100.0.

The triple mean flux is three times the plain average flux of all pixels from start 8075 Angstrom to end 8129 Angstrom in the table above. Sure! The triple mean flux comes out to 100.1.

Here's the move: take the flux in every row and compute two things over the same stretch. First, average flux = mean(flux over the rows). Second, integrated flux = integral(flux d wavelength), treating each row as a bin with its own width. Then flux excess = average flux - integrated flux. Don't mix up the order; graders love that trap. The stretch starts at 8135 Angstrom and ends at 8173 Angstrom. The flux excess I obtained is -1261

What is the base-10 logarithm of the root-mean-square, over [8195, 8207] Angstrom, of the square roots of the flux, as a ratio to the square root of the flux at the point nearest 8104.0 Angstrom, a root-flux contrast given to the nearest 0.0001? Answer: -0.0055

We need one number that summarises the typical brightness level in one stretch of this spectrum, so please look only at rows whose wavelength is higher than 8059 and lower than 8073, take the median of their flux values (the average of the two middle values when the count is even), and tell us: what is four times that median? 138.0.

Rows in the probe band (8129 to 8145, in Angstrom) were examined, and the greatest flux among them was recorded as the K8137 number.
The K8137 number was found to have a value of 34.5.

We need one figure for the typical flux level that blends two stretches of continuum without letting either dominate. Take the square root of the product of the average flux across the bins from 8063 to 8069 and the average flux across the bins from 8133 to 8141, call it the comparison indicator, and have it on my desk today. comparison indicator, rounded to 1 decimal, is 34.1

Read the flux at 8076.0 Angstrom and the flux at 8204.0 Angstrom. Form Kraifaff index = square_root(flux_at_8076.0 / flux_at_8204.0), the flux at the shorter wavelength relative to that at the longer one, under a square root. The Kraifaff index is 1.03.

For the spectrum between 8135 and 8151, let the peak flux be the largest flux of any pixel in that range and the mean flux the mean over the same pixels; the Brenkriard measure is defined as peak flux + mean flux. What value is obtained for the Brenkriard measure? 68.9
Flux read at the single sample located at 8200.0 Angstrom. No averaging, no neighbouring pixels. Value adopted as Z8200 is 33.8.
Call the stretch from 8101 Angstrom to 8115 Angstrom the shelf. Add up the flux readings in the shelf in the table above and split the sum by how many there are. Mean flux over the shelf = 33.2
